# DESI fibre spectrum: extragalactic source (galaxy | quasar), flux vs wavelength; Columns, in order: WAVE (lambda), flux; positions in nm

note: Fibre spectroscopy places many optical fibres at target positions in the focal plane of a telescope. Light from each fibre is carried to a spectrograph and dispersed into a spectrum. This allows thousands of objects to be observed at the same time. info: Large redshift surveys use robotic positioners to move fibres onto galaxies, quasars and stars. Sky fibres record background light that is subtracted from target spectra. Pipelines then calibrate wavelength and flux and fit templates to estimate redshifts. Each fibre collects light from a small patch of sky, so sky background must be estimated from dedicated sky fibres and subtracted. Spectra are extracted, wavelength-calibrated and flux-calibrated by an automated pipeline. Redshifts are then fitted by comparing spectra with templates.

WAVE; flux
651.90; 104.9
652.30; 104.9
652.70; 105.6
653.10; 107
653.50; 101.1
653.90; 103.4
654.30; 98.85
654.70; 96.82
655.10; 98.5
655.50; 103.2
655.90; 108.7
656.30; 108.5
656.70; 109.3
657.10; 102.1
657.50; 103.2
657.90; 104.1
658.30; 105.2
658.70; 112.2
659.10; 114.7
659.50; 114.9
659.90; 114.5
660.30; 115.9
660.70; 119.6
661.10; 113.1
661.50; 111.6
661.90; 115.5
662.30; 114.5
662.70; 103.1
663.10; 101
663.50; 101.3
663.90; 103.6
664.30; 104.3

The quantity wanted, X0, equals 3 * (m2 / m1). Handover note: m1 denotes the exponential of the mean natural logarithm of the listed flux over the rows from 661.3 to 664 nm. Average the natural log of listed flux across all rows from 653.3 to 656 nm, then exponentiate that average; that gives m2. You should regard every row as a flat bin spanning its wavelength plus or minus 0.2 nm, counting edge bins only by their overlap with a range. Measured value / 2.8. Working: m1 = 107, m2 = 101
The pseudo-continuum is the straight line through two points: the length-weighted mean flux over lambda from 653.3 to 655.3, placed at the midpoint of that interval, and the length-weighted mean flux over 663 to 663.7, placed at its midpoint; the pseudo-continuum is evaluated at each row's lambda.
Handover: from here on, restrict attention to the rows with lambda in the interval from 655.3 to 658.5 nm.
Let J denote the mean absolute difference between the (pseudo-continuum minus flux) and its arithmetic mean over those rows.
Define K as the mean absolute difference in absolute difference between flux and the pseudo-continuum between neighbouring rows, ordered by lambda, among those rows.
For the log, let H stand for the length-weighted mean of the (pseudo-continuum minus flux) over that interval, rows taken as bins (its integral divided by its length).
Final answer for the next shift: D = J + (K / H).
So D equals 2.1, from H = -5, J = 2.5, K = 2.37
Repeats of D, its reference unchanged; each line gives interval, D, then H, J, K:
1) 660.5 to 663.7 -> 5.8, -9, 6.2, 3.77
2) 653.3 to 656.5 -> 2.6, -3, 3.5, 2.34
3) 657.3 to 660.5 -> 4.5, -10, 4.7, 1.88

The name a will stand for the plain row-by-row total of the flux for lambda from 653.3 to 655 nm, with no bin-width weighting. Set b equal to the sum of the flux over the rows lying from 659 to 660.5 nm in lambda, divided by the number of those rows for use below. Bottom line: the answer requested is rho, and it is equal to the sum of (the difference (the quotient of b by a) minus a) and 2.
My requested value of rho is -398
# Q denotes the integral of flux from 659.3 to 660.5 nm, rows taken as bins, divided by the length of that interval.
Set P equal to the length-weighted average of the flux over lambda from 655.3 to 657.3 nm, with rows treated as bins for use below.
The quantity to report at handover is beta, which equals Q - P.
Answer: 8.7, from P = 106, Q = 115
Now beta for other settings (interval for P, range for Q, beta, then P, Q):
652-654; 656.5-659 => 1.9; 104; 106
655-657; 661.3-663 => 4.8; 106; 111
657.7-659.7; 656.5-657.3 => -4.5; 110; 106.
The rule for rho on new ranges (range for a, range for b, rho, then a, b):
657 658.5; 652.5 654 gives -412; 415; 104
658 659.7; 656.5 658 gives -445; 447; 105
